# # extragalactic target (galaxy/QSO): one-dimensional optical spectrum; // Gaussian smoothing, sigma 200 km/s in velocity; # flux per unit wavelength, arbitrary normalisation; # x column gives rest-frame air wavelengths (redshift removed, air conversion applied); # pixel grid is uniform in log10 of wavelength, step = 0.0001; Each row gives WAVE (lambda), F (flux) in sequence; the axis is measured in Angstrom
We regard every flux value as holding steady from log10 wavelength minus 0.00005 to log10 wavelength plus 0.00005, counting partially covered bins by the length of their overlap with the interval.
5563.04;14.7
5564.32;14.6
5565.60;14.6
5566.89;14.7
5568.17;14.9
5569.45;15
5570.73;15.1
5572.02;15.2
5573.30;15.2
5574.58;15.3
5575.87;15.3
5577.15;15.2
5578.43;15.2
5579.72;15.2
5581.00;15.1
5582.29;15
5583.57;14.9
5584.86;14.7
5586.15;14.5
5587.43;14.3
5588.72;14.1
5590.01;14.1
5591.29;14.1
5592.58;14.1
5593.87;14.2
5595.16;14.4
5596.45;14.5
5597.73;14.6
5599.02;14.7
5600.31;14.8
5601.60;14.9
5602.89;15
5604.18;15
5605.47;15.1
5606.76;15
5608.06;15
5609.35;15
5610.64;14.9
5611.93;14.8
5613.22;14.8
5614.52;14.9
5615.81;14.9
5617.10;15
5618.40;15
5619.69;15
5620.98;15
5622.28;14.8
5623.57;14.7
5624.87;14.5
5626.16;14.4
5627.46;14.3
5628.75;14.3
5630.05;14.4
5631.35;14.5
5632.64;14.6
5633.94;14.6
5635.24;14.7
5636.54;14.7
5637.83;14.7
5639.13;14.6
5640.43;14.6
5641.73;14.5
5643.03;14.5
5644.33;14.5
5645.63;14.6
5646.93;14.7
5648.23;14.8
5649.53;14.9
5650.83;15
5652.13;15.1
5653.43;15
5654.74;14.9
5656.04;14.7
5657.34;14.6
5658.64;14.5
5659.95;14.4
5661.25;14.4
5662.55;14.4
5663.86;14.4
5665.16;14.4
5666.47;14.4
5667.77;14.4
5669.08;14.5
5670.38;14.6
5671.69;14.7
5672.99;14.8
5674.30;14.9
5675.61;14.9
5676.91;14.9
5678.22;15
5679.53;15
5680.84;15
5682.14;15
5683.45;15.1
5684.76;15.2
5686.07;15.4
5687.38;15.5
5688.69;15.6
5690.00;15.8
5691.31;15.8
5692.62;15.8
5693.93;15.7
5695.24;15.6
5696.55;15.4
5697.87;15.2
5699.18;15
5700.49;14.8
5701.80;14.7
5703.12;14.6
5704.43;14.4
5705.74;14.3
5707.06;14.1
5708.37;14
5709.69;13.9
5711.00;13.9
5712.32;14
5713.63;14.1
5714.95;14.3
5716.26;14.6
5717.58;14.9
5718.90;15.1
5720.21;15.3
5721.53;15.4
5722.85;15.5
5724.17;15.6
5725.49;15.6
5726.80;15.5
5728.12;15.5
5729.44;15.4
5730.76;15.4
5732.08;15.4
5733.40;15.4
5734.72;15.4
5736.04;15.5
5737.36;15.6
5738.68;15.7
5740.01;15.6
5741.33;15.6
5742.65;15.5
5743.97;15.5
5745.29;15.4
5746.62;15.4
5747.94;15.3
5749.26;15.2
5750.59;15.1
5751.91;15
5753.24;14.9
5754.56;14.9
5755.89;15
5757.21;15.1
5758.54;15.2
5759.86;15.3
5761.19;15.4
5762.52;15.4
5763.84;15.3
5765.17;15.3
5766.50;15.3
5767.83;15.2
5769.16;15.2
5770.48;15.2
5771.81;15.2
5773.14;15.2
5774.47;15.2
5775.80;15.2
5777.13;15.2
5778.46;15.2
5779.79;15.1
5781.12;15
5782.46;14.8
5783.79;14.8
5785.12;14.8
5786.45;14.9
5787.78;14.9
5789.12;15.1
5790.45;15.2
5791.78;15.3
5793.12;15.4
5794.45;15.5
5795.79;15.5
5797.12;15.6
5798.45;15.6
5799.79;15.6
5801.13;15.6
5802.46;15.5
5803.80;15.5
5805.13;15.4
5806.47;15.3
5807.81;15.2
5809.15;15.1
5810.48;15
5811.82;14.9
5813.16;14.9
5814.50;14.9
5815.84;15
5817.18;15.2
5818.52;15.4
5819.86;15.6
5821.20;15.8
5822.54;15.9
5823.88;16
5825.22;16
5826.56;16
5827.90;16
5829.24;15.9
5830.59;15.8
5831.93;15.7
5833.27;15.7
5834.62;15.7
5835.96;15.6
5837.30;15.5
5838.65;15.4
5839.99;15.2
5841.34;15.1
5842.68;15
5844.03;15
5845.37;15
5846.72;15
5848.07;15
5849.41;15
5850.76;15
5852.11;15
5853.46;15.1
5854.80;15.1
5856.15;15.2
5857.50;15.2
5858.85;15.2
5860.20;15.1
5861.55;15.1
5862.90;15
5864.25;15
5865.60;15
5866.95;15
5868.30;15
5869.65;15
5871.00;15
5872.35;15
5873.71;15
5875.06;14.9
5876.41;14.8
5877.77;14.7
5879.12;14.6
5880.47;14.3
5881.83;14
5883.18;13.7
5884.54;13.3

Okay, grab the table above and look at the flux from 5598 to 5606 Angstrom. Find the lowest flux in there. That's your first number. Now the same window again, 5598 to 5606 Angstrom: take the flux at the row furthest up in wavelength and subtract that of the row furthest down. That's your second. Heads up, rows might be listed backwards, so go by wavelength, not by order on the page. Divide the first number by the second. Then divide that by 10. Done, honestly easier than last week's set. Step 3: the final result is 4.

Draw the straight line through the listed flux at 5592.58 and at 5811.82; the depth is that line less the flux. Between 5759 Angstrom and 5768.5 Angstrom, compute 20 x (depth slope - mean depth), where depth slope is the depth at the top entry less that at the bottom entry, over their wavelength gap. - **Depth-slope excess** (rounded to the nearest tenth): 12.1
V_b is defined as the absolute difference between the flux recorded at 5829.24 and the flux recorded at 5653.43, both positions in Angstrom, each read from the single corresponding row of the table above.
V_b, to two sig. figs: 0.90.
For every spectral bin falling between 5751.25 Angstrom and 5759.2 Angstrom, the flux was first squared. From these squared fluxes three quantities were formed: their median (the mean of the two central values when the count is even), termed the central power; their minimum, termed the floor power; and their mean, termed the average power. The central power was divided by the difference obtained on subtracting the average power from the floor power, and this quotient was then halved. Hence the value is -32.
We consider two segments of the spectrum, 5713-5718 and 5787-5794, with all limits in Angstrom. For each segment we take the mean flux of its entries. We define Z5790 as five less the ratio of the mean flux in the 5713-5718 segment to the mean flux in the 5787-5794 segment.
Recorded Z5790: 4.05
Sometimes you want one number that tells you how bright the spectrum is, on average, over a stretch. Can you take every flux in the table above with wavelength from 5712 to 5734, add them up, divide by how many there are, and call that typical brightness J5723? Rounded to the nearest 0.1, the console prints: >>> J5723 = 15.1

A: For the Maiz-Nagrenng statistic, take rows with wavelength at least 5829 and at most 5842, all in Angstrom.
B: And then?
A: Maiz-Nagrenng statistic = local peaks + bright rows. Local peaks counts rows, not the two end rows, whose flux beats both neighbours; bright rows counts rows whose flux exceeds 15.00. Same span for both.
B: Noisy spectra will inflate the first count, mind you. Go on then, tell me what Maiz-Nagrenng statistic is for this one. 10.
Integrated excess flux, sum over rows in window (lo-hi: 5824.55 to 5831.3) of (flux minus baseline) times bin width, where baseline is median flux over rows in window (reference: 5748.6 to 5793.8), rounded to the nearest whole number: 5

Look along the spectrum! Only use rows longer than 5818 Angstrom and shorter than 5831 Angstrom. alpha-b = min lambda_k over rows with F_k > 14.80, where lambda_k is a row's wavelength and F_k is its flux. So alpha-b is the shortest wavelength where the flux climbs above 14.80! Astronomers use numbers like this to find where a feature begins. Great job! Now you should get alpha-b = 5818.52 Angstrom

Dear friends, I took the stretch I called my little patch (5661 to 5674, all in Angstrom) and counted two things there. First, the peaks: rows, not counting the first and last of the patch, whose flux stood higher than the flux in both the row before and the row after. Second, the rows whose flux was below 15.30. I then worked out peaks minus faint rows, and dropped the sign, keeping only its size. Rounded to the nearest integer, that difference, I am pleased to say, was 10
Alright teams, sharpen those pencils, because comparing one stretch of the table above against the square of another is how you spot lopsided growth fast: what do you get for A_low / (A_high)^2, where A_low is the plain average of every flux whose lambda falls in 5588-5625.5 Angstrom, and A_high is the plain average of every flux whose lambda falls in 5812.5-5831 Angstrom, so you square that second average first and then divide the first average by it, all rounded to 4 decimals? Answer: 0.0605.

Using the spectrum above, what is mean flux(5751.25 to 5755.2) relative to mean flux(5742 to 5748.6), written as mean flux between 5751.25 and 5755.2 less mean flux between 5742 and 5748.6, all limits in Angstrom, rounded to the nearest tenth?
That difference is -0.5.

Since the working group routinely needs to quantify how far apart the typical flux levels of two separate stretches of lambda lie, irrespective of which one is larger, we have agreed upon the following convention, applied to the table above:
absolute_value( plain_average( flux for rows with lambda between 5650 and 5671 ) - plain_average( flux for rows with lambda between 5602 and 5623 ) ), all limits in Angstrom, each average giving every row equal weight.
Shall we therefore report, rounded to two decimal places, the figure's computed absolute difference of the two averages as 0.34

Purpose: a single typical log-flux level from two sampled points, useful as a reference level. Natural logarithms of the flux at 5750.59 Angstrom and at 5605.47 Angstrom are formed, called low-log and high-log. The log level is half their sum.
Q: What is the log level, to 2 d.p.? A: 2.71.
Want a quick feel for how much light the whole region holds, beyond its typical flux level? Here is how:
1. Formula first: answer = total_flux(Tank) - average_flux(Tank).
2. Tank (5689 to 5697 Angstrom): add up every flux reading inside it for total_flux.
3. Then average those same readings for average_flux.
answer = 78.4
